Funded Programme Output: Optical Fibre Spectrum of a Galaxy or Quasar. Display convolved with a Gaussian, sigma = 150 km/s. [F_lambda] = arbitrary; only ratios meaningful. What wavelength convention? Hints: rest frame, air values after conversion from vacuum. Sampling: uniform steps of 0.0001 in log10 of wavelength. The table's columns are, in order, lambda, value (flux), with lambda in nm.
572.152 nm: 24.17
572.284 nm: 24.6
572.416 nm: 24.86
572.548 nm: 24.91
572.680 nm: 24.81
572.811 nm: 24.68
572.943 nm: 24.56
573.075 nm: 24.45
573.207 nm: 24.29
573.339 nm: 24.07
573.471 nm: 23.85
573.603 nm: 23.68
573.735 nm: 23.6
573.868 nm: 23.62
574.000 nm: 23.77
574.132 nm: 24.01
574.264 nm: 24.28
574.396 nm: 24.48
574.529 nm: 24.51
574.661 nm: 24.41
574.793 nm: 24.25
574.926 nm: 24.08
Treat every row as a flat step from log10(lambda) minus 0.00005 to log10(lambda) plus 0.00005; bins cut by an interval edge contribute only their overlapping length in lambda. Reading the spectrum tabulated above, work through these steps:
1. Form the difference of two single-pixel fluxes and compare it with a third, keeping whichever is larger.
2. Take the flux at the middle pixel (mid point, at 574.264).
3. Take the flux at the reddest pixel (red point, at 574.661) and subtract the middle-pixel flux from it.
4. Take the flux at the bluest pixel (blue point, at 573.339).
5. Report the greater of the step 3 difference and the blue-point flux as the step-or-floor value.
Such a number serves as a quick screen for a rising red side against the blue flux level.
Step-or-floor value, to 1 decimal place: 24.1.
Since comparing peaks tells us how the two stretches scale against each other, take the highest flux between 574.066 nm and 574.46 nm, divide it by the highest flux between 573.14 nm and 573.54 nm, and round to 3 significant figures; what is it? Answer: 1.01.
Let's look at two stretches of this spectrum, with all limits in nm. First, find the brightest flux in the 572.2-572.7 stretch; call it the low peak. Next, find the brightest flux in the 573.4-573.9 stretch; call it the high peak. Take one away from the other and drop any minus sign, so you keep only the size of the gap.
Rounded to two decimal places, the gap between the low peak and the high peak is 1.06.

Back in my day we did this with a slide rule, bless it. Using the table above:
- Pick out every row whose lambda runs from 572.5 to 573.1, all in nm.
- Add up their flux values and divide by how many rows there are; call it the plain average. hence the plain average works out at 24.7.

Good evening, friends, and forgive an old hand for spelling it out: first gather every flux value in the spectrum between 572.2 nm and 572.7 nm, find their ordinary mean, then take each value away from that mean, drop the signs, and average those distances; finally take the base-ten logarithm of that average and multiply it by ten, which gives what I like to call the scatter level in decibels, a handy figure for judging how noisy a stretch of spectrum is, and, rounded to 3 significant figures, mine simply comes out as -10.1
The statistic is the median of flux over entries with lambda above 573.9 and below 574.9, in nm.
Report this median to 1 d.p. 24.3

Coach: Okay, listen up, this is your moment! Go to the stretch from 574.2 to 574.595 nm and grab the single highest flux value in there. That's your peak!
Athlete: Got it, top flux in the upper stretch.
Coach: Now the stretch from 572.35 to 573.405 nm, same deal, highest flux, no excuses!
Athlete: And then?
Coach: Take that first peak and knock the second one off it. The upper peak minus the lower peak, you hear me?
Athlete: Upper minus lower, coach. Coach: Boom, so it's -0.400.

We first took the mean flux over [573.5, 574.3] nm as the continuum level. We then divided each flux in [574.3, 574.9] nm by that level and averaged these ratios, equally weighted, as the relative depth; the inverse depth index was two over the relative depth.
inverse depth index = 1.95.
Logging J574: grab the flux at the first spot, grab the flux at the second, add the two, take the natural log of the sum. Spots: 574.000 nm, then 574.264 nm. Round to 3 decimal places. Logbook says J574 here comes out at 3.872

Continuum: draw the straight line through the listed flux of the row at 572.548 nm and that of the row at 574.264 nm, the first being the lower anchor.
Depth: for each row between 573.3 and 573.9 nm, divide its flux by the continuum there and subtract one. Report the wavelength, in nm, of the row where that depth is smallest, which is 573.735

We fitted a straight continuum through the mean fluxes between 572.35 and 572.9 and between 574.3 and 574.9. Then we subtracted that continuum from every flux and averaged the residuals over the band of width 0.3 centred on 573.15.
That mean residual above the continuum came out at -0.3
